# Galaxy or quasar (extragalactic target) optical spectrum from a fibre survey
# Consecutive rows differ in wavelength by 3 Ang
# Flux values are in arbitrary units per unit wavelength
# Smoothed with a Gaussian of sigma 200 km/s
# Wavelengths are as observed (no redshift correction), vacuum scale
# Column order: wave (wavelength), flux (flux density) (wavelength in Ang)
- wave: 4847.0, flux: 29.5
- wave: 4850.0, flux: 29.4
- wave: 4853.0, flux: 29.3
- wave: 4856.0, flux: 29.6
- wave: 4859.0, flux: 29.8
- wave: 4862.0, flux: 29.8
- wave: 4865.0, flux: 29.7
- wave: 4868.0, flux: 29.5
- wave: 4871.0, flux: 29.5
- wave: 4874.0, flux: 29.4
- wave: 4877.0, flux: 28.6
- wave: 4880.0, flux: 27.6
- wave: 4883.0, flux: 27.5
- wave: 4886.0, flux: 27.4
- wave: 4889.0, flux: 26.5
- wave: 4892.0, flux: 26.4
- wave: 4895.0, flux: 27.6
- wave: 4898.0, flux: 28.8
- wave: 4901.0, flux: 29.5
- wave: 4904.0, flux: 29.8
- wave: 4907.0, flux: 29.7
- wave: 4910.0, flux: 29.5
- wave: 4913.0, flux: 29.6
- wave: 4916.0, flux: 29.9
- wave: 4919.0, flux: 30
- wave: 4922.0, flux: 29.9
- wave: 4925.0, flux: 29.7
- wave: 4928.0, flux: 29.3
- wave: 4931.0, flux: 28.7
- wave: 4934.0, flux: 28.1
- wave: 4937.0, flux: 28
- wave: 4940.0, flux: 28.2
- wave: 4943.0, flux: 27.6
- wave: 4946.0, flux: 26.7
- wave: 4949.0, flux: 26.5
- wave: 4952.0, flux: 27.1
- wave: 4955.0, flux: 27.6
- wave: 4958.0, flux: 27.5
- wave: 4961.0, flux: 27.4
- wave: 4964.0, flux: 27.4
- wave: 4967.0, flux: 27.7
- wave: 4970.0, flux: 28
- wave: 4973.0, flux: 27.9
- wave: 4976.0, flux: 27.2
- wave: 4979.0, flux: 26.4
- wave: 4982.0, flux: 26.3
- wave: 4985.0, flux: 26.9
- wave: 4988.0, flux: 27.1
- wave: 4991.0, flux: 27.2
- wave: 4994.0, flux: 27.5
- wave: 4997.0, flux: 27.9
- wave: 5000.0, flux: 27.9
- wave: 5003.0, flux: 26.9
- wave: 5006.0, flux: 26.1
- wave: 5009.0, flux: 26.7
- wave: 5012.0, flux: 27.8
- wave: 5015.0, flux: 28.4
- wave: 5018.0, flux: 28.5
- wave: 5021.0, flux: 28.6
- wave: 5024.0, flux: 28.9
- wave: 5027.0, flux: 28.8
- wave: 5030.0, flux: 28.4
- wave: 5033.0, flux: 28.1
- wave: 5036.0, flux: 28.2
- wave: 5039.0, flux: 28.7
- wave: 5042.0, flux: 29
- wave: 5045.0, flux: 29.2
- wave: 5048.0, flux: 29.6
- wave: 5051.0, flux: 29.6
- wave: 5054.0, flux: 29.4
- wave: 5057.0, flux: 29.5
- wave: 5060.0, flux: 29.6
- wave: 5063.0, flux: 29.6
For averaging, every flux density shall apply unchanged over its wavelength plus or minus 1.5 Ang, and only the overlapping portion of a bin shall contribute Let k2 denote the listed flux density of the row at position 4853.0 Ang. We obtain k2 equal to 29.3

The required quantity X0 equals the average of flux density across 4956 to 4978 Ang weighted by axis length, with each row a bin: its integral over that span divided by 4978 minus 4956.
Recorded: 27.6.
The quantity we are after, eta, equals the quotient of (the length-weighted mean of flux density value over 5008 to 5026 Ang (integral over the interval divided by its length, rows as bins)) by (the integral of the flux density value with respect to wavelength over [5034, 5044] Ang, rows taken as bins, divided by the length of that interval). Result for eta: 0.99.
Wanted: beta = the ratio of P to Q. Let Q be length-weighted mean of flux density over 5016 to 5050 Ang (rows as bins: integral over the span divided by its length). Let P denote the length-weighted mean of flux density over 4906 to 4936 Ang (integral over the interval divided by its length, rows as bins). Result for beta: 1.02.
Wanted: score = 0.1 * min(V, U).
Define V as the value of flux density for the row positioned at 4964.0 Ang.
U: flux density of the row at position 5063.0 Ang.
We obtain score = 2.74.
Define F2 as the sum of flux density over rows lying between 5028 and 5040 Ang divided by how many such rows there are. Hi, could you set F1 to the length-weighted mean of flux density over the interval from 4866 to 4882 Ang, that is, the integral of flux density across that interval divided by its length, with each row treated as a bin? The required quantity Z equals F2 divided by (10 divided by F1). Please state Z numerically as 82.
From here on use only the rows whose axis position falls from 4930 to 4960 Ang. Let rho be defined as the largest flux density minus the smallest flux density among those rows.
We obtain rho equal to 2.2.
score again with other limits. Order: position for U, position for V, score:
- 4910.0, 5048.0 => 2.95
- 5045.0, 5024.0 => 2.89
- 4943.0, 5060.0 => 2.76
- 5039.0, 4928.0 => 2.87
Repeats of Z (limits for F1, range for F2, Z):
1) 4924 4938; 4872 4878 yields 83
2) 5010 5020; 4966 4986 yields 77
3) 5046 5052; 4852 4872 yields 88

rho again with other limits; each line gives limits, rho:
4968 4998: 1.7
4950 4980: 1.6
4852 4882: 2.2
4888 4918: 3.5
